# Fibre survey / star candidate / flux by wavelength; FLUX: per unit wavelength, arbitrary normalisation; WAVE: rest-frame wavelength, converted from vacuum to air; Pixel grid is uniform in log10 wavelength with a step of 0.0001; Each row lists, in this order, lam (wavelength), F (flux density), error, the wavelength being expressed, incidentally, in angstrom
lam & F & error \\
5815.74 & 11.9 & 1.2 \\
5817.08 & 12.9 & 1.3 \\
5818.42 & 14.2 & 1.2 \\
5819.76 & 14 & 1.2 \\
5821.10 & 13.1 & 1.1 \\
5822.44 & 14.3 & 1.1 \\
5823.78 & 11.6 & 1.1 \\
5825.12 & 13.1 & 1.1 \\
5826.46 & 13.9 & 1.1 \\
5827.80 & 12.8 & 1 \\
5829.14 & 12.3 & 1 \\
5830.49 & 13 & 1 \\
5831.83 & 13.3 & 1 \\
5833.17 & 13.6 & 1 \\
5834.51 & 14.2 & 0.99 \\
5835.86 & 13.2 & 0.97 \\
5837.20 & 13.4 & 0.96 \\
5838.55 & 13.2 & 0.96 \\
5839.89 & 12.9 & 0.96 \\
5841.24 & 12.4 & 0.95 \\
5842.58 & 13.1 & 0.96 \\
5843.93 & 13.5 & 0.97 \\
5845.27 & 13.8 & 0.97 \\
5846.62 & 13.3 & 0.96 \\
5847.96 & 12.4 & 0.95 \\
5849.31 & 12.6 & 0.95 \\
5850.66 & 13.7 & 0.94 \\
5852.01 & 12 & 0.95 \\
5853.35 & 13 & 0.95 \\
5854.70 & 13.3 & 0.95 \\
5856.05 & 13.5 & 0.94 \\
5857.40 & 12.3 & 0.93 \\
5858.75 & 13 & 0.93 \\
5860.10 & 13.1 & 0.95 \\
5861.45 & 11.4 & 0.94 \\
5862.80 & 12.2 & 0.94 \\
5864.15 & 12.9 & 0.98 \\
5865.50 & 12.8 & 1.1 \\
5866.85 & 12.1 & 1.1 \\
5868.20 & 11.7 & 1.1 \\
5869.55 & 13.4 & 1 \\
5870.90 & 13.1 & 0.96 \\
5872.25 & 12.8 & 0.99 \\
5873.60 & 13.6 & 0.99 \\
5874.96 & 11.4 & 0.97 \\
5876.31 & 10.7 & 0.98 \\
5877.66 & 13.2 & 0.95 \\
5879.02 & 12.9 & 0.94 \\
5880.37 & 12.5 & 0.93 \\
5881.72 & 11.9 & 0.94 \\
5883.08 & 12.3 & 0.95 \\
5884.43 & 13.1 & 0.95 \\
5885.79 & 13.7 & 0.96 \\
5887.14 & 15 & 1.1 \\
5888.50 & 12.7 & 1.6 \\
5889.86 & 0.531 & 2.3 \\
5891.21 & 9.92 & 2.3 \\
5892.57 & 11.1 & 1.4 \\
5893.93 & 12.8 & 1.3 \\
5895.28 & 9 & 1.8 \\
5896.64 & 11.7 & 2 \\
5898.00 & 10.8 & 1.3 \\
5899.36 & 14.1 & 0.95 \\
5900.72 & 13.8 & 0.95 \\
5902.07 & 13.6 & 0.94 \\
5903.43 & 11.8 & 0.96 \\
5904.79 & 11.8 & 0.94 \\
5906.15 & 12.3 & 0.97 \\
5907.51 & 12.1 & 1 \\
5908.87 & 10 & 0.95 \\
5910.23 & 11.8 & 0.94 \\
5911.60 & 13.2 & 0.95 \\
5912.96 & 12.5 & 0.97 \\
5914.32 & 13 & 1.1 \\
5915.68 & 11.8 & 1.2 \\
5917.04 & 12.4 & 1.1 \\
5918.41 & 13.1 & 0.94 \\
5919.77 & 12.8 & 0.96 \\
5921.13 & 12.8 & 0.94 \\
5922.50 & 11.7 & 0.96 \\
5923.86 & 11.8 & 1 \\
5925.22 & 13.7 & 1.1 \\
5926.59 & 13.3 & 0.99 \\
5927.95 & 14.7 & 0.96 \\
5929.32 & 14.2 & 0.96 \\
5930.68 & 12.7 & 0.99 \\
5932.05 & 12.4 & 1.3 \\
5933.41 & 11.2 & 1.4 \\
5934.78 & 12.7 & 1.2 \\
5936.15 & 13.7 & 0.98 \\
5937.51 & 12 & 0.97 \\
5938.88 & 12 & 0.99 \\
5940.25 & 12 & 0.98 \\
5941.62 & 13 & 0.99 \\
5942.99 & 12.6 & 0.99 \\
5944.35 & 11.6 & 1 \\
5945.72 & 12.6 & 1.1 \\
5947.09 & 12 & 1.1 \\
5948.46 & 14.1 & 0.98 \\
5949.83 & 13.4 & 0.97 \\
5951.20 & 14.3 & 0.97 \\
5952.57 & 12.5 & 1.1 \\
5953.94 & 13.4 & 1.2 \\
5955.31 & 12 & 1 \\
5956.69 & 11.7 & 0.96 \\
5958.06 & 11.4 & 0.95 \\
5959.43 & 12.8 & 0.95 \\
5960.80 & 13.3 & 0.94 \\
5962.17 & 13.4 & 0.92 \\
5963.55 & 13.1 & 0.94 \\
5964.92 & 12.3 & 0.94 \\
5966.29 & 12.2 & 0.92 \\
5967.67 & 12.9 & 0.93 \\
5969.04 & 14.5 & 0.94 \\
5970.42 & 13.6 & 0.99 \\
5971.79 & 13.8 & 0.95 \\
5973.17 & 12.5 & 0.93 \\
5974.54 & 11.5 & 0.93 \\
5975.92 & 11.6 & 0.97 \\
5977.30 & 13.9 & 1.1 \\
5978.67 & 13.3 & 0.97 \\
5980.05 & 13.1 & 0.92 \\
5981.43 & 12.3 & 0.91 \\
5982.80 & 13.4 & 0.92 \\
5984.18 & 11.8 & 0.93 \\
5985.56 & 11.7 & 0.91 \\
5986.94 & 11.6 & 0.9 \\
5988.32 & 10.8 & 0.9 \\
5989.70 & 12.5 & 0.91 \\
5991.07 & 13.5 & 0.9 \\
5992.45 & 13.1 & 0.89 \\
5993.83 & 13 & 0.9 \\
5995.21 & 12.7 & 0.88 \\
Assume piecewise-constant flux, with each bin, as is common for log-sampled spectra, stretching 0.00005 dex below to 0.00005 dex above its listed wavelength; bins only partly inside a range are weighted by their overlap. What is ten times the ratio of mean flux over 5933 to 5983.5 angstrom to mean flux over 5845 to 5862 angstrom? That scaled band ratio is 9.9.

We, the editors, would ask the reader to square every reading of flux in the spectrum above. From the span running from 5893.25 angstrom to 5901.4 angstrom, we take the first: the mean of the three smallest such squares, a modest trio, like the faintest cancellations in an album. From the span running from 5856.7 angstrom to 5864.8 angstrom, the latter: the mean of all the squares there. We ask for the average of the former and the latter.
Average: 133.8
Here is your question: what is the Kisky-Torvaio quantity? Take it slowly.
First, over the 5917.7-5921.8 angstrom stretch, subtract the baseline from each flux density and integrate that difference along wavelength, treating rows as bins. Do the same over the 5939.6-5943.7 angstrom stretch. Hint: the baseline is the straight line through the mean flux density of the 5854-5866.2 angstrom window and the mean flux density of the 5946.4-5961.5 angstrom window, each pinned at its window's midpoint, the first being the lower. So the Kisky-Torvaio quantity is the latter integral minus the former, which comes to -1.6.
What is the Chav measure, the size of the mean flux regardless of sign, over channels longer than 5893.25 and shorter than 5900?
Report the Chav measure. 11.7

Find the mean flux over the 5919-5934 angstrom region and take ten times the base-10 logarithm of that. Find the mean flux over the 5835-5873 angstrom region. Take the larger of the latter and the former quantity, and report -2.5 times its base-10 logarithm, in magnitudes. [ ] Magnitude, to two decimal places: -2.77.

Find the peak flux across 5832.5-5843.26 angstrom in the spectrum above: 14.2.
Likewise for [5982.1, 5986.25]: 13.4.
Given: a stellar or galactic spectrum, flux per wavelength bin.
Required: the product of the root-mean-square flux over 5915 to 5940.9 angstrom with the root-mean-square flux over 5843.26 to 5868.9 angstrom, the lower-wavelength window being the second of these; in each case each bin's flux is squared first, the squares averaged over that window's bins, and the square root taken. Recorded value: 163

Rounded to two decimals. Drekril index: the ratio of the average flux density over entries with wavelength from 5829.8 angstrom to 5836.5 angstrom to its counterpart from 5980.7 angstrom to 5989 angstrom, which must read 1.13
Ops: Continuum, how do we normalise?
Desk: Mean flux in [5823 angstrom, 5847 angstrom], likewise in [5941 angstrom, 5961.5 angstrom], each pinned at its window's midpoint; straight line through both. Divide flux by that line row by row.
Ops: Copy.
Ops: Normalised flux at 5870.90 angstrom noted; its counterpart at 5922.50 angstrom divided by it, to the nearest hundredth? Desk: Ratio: 0.91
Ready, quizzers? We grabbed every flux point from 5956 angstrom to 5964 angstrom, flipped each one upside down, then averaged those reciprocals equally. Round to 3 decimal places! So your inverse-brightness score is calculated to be 0.080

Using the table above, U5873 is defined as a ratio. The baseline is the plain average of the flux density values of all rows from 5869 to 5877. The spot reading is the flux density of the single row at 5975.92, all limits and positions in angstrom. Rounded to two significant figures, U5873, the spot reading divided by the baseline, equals 0.93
